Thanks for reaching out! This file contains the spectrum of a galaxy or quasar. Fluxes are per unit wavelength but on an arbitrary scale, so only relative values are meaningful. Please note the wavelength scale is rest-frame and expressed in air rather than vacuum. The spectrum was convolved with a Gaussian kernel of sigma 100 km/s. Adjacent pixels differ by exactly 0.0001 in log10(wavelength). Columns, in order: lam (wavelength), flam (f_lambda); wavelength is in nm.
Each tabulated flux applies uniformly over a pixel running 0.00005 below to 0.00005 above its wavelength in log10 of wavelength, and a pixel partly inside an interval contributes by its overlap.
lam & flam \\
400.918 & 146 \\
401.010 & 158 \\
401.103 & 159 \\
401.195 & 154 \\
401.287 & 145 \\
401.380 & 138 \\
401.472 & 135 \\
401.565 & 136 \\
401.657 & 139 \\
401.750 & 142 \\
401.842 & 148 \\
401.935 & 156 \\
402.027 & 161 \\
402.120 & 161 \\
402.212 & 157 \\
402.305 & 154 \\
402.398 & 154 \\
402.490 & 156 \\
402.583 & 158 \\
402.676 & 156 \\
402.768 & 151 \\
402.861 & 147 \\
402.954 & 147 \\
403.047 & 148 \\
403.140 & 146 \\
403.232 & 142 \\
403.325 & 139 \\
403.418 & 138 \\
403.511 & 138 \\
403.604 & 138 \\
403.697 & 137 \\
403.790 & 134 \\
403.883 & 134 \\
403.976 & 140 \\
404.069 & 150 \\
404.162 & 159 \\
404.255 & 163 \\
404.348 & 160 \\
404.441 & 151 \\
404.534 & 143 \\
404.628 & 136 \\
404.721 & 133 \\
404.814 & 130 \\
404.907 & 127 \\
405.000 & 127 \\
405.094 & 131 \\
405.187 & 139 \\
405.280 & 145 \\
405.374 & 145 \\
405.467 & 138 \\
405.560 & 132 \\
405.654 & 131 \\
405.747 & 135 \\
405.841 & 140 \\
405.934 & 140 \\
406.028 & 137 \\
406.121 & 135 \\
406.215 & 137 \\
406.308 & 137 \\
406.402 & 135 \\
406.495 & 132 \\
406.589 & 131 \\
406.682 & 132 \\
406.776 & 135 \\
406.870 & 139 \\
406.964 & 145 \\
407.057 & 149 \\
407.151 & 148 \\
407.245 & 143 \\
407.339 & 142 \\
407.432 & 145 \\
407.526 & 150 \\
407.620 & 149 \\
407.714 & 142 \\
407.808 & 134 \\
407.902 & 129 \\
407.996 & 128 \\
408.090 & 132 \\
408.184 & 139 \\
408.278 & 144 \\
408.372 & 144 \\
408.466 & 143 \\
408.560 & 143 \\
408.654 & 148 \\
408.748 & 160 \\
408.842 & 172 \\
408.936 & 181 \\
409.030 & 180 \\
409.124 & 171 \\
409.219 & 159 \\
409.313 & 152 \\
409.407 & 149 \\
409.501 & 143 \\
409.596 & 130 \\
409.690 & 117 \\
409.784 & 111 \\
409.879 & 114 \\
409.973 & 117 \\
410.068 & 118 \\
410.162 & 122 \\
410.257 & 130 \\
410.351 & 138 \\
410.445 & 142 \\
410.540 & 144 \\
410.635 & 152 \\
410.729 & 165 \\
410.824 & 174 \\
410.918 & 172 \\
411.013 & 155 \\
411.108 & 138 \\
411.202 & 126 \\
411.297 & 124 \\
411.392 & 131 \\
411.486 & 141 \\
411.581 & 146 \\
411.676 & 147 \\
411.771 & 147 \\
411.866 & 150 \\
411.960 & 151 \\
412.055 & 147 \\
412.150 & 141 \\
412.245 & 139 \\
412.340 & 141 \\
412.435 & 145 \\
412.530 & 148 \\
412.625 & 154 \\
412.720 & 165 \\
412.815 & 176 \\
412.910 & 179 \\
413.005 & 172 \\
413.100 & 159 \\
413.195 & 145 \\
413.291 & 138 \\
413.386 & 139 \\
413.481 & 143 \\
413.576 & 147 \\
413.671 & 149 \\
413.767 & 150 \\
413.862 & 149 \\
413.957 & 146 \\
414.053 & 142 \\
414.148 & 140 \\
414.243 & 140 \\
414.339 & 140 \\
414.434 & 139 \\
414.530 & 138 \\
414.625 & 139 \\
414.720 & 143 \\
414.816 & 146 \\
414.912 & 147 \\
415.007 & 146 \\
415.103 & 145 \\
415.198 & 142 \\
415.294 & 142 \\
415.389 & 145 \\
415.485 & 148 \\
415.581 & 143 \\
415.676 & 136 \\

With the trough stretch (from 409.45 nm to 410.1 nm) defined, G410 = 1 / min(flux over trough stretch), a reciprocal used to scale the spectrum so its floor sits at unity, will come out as 0.0090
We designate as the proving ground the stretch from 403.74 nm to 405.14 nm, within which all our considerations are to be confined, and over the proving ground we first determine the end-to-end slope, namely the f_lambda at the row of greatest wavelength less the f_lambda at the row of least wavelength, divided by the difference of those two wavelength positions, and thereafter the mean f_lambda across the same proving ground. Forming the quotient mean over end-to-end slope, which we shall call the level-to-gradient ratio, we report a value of -61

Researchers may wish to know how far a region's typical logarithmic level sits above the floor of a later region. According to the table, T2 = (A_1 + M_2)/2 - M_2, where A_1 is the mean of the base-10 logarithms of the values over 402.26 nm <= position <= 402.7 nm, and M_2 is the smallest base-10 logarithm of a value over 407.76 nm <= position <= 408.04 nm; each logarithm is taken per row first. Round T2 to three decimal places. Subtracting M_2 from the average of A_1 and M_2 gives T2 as 0.042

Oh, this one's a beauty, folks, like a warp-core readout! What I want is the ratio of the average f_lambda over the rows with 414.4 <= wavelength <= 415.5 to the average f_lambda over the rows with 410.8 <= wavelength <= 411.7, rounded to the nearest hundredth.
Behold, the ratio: 0.99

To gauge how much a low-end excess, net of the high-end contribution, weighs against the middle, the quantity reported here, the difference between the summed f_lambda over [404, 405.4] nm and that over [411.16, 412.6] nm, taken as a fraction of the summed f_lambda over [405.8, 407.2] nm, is 0.01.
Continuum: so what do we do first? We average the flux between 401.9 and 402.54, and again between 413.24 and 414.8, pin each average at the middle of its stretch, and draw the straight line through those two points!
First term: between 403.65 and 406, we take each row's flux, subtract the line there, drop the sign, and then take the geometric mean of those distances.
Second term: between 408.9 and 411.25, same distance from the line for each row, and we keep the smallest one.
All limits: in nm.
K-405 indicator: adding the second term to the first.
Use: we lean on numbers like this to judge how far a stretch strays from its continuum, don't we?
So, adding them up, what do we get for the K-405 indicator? 14.0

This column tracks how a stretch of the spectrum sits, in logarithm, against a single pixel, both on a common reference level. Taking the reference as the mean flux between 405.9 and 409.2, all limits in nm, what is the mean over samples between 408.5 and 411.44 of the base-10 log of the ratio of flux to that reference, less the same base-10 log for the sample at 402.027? -0.052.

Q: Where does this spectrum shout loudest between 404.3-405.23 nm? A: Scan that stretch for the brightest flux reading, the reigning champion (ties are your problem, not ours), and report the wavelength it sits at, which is 404.348 nm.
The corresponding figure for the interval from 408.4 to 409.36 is 408.936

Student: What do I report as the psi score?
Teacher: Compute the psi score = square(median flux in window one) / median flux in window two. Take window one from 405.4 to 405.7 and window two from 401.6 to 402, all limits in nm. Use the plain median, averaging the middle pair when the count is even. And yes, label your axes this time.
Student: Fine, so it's 120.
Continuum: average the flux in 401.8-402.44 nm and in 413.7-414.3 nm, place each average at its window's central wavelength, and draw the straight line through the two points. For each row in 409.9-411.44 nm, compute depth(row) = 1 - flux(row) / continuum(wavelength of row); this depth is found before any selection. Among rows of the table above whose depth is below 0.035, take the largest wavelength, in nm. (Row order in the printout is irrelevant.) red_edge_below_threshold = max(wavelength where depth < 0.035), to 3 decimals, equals 411.013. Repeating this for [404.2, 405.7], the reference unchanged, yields 404.441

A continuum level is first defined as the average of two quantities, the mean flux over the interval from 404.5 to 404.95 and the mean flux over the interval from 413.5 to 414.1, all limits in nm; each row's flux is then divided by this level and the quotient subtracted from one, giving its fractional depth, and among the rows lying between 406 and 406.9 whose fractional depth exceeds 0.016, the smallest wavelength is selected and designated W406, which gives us 406.028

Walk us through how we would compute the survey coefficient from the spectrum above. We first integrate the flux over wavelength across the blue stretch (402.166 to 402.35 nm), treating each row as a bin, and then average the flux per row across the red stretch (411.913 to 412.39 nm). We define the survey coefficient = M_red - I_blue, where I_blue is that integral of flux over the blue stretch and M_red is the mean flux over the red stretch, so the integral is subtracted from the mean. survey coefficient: 115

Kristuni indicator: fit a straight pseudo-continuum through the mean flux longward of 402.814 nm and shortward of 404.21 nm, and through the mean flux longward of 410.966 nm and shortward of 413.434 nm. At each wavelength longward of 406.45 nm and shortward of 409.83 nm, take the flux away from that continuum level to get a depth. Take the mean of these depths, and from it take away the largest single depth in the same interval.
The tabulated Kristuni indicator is -34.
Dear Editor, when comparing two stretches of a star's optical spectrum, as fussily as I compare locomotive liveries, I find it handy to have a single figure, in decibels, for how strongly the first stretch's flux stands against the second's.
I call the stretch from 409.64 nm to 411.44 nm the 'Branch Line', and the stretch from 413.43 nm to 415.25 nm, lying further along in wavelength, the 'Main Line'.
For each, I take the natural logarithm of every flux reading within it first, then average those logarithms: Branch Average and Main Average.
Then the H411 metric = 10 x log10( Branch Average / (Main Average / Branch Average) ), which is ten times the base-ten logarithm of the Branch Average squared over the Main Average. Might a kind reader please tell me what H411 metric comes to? 6.85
